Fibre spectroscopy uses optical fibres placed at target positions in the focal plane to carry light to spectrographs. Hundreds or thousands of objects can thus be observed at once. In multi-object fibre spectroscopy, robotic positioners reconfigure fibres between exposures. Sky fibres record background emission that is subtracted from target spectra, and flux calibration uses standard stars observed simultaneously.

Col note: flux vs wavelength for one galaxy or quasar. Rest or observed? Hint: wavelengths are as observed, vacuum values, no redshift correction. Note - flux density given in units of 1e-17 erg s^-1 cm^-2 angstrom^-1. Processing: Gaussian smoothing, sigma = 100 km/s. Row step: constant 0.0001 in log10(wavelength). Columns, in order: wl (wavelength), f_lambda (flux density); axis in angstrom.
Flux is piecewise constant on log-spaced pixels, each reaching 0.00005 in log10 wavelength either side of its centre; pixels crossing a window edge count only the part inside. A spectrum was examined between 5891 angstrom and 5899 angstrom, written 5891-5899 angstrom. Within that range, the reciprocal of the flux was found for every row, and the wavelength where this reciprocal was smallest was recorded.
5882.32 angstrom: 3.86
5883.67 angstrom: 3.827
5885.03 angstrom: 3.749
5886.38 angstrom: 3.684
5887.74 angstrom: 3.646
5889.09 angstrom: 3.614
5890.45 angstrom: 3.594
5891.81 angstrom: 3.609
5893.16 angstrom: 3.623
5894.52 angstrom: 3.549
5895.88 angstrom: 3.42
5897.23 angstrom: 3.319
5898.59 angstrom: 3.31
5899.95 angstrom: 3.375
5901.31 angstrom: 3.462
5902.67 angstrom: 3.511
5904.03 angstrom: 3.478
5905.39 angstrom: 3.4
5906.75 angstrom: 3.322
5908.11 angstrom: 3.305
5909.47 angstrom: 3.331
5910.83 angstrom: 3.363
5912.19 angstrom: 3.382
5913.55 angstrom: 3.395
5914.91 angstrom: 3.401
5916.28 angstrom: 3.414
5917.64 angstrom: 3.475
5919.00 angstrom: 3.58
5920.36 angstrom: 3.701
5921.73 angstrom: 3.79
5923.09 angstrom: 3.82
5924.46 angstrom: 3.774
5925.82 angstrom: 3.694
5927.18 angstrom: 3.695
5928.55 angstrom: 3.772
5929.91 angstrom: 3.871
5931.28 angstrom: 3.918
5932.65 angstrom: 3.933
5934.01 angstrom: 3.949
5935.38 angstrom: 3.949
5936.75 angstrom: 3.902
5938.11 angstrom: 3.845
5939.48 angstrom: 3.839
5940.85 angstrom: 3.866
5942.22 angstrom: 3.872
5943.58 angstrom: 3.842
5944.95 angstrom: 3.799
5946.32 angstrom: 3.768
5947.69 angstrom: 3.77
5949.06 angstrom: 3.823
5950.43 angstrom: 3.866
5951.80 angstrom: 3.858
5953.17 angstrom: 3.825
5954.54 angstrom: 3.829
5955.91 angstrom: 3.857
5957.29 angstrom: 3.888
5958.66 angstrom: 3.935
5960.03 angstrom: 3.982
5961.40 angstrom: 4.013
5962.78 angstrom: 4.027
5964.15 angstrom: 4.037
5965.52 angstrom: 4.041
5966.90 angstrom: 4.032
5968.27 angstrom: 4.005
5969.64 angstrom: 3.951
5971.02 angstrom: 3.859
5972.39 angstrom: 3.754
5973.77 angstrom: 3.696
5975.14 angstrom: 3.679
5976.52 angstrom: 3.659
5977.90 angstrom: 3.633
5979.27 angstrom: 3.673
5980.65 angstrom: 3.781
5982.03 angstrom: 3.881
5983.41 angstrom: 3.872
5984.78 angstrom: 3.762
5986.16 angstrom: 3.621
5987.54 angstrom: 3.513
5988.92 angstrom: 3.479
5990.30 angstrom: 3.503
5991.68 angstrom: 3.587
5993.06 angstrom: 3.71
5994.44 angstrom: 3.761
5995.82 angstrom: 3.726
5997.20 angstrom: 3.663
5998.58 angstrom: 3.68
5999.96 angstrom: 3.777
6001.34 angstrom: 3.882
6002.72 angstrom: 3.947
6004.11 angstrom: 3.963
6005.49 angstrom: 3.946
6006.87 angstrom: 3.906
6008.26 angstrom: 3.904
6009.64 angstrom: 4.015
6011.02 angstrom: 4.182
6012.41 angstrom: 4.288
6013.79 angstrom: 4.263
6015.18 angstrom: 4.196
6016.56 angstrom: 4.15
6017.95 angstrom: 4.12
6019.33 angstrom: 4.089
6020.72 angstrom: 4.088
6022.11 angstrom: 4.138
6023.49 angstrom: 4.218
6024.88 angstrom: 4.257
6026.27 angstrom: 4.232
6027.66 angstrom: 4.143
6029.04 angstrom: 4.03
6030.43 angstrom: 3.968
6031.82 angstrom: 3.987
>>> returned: 5893.16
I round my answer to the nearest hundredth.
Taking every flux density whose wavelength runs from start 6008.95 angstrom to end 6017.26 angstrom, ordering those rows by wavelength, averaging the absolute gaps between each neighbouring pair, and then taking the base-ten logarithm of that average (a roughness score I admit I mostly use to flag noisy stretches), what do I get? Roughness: -1.09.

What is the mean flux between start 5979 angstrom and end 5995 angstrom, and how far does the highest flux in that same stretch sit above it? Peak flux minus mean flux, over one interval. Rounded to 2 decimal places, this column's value 0.20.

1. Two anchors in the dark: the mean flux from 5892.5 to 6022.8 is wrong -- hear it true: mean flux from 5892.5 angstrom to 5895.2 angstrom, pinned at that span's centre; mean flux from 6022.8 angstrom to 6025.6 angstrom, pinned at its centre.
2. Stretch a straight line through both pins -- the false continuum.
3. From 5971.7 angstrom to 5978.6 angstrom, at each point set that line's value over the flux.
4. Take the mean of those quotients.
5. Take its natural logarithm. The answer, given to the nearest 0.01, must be 0.08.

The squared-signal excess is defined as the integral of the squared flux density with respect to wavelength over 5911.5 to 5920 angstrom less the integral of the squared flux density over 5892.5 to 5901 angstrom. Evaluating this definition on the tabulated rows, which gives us 1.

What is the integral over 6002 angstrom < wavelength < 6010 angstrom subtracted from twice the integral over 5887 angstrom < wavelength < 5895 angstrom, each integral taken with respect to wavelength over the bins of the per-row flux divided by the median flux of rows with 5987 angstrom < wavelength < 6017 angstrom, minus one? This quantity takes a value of -1.3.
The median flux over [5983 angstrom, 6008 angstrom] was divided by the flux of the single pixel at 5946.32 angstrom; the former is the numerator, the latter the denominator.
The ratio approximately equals 0.99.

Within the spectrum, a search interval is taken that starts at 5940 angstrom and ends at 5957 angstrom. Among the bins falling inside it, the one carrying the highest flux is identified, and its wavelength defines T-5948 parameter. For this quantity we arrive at 5942.22 angstrom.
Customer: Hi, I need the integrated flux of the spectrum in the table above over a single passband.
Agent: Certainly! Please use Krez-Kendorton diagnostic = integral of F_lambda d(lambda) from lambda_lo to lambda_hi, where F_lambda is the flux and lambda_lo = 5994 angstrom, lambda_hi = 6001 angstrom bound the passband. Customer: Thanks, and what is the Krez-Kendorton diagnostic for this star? 26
